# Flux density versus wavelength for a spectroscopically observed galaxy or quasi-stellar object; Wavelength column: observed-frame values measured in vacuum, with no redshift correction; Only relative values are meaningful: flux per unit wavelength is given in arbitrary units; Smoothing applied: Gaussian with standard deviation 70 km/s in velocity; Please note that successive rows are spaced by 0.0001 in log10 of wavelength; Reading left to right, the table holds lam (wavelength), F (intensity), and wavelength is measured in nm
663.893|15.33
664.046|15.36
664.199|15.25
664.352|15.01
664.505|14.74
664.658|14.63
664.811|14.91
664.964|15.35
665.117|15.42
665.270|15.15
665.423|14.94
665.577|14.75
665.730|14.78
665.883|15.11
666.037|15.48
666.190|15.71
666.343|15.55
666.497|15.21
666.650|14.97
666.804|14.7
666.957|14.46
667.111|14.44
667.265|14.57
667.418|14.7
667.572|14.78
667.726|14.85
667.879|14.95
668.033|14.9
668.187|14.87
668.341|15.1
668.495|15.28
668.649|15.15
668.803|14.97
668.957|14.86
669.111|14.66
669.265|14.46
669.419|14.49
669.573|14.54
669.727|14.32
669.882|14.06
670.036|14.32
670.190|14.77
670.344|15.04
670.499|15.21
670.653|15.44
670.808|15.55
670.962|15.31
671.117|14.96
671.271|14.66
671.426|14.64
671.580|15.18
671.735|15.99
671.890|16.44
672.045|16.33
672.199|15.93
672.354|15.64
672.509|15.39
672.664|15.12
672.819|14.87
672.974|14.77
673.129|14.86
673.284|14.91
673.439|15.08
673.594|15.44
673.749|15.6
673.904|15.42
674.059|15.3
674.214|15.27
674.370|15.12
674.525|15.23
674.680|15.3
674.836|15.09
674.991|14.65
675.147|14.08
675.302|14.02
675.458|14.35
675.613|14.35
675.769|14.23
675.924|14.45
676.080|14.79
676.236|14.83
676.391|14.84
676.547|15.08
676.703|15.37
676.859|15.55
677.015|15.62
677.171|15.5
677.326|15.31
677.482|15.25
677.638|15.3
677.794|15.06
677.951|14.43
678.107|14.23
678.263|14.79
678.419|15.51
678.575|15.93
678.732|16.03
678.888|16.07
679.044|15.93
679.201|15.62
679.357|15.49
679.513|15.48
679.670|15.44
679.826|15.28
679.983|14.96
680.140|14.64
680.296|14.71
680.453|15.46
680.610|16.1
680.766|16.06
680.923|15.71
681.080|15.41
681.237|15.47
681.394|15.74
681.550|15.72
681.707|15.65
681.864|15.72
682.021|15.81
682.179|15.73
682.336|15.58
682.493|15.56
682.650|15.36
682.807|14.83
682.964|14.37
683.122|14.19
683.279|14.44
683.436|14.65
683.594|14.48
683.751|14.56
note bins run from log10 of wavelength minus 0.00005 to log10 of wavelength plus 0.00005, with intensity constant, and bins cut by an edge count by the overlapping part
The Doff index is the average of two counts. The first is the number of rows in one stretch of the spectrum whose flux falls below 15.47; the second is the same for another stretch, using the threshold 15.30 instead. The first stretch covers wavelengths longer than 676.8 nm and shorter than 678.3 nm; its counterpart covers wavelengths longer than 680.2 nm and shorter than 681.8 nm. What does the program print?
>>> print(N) 4.0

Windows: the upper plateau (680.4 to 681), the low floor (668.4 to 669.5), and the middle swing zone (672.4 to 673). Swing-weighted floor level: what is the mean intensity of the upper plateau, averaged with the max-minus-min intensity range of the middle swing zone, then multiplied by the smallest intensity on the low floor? 119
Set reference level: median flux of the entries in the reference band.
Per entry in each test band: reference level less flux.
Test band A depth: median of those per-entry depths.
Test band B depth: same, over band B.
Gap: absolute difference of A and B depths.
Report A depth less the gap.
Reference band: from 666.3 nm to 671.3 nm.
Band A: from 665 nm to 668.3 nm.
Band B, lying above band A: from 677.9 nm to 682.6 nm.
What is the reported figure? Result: -0.71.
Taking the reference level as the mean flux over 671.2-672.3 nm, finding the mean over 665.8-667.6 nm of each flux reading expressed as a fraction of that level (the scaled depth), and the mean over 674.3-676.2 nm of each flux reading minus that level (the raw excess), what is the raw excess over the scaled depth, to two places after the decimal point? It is -1.00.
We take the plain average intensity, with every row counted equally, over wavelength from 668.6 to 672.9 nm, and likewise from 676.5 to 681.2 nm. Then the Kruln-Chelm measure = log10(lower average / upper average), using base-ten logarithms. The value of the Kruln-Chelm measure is -0.008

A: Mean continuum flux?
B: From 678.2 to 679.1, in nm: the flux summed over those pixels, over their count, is 15.7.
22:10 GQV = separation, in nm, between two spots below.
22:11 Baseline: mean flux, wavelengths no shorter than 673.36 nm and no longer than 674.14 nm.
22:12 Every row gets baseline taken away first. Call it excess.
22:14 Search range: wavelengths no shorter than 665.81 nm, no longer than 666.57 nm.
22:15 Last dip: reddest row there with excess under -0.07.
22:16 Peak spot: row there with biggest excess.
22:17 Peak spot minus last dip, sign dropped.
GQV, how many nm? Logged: 0.31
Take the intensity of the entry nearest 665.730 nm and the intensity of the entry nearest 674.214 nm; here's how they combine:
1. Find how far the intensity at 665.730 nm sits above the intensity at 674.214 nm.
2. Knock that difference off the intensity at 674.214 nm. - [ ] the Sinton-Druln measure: 15.8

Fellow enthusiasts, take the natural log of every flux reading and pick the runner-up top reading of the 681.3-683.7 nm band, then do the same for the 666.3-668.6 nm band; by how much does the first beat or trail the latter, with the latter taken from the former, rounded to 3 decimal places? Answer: 0.030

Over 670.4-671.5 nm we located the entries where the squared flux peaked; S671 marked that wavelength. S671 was 670.808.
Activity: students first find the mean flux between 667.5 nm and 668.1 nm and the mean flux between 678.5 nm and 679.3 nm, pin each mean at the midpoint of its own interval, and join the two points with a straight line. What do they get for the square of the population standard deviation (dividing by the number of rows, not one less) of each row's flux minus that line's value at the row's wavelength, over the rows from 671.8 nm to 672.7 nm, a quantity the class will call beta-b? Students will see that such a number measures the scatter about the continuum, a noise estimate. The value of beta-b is 0.25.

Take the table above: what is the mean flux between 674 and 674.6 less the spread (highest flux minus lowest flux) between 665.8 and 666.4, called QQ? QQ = 14.6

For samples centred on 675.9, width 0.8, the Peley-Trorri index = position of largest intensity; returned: 676.236 nm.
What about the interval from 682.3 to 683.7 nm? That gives 682.336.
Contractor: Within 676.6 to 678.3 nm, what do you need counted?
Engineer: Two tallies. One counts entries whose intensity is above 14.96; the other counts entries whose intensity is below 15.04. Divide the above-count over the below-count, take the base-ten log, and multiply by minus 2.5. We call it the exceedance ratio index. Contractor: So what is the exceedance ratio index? -1.1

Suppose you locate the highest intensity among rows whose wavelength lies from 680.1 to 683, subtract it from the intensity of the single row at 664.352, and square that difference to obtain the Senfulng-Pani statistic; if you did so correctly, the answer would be 1.2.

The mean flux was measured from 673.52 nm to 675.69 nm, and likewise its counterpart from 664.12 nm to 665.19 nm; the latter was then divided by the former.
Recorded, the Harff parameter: 1.01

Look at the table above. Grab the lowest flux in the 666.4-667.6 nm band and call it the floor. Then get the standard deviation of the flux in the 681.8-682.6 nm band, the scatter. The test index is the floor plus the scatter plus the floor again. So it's 29.0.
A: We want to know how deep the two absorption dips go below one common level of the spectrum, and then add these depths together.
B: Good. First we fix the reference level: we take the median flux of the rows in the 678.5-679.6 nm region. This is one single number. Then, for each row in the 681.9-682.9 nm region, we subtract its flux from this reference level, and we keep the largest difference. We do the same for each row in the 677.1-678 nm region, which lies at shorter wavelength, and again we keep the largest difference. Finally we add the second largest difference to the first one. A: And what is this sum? 2.6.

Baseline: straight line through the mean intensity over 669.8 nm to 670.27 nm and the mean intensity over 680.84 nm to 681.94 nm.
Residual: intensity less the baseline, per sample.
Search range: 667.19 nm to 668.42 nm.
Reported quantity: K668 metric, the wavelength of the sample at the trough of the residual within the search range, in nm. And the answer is 667.265 nm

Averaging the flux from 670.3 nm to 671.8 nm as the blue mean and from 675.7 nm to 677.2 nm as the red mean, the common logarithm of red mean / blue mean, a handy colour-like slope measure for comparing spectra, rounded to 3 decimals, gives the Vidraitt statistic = -0.005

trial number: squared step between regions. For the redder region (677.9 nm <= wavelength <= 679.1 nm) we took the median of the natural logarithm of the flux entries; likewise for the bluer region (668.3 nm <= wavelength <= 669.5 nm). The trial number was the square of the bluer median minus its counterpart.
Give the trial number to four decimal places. 0.0028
